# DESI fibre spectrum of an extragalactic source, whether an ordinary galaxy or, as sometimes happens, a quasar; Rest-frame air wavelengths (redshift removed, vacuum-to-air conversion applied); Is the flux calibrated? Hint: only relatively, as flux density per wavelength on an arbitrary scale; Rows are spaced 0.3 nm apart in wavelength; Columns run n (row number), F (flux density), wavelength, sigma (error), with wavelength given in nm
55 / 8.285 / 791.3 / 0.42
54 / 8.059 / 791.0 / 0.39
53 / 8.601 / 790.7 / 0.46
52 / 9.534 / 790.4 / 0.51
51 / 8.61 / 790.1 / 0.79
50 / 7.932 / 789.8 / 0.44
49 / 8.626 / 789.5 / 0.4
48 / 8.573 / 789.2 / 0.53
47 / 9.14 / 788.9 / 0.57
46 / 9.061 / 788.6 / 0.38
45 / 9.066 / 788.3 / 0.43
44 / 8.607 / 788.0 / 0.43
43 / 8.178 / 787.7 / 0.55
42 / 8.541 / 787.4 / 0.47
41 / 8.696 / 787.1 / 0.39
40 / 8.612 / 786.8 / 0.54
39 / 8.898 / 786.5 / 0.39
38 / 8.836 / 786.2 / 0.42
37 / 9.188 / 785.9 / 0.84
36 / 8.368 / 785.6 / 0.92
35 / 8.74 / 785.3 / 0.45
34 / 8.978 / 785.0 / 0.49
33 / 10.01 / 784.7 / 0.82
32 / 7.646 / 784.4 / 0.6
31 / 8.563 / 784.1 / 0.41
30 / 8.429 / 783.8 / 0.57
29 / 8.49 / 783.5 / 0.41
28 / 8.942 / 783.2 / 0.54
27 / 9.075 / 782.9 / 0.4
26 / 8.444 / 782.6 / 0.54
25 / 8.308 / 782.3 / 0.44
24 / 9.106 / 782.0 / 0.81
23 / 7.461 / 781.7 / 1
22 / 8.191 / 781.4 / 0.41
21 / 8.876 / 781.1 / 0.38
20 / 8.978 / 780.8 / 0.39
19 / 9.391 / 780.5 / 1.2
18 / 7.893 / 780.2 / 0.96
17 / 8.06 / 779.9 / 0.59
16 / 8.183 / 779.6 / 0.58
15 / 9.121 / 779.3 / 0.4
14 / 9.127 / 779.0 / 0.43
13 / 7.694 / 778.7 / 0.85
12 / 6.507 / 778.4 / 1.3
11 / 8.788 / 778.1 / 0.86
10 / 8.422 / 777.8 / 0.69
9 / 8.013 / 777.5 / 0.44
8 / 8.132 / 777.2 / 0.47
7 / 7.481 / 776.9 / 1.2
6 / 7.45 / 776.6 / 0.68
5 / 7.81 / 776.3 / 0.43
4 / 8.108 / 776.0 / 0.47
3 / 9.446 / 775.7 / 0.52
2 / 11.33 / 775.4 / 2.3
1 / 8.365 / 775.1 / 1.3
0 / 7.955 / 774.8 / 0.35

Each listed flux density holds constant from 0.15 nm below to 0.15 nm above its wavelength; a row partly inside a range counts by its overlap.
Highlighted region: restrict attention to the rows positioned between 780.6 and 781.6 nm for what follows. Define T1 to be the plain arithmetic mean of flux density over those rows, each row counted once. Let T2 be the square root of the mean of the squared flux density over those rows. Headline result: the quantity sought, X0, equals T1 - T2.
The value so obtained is -0.007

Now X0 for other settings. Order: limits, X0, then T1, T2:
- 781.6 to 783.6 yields -0.017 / 8.55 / 8.56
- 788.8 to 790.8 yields -0.012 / 8.72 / 8.73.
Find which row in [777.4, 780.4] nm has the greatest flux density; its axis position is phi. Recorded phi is 779.0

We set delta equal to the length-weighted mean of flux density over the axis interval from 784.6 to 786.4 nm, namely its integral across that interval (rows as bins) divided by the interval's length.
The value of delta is 8.99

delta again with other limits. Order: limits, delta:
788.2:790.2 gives 8.71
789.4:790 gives 8.28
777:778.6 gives 7.95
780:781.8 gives 8.48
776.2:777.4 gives 7.73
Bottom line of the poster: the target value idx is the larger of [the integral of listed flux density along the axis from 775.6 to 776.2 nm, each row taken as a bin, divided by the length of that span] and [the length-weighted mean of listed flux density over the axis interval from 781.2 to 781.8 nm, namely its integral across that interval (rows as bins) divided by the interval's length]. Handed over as 8.64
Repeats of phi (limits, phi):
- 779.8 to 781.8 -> 780.5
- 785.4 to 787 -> 785.9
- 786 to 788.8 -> 788.3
